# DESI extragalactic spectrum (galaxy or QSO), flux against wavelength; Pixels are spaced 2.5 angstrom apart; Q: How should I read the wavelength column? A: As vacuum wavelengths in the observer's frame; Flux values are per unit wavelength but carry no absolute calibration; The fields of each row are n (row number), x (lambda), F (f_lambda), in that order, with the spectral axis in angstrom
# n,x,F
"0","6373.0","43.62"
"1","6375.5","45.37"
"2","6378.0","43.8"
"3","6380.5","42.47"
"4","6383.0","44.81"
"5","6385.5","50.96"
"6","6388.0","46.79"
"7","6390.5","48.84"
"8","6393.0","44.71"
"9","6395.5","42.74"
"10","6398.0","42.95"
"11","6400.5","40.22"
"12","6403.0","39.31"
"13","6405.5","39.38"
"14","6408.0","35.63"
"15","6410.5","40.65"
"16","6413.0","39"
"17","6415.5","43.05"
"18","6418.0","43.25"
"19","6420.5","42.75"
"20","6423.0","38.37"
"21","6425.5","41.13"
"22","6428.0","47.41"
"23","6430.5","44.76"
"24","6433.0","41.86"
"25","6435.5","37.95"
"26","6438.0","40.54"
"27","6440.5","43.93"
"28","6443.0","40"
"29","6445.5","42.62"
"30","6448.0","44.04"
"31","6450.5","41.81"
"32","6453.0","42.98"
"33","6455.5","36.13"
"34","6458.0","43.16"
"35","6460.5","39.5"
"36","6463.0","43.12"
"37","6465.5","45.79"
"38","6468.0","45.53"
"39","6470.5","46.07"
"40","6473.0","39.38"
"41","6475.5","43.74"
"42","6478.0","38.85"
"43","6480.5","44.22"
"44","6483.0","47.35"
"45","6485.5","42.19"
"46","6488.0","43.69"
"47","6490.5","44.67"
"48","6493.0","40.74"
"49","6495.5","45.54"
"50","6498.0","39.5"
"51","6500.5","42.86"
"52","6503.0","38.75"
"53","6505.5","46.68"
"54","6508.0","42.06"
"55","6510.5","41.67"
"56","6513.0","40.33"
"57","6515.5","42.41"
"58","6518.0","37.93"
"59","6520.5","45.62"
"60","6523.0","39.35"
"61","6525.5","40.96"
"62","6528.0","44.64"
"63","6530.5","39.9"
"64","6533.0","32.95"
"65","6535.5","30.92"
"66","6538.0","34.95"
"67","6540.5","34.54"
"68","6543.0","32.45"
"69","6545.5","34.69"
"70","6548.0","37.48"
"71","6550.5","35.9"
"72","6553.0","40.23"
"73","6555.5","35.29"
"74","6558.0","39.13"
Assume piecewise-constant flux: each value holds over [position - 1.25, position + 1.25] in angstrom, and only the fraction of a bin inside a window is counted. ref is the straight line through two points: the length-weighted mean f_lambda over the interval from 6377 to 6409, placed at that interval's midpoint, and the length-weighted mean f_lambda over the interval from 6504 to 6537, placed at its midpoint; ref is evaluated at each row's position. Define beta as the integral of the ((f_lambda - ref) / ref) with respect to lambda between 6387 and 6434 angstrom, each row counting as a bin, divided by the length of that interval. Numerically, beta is -0.016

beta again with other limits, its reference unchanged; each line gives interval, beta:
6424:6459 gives -0.005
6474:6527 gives 0.037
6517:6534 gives 0.002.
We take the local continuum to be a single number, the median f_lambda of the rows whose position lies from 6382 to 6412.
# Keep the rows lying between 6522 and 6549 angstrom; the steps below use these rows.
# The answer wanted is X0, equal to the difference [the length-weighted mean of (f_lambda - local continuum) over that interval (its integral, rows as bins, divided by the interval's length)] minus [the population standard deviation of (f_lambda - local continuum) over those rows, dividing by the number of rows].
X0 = -10.3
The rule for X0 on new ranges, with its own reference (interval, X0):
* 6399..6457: -4.4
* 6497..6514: -3.5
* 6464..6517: -2.5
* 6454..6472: -3.6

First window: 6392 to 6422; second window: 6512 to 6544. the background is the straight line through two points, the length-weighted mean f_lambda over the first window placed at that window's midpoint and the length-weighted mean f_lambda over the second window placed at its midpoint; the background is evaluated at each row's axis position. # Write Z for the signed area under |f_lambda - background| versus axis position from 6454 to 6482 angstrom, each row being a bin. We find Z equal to 100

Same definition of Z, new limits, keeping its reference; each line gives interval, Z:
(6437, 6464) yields 64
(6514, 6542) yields 107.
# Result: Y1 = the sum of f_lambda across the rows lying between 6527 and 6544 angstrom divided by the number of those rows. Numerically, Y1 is 35.8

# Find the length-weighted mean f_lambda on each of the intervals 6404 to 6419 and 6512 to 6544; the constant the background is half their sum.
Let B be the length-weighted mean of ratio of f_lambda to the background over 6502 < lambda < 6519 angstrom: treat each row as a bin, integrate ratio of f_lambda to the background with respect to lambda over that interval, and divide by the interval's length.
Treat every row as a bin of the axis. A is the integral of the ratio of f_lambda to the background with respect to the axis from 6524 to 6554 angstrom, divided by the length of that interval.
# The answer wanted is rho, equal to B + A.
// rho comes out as 1.99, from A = 0.93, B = 1.06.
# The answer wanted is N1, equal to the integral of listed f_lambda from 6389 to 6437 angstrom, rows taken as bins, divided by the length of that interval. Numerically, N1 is 41.8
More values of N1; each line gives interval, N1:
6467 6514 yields 42.8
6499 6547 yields 39.1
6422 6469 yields 42.1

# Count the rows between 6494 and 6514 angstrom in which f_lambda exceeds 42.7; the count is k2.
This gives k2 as 3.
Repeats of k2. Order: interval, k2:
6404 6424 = 3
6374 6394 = 7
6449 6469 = 5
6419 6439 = 3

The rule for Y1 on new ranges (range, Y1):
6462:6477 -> 43.9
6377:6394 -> 46.1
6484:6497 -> 43.4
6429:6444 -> 41.5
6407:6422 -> 40.7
